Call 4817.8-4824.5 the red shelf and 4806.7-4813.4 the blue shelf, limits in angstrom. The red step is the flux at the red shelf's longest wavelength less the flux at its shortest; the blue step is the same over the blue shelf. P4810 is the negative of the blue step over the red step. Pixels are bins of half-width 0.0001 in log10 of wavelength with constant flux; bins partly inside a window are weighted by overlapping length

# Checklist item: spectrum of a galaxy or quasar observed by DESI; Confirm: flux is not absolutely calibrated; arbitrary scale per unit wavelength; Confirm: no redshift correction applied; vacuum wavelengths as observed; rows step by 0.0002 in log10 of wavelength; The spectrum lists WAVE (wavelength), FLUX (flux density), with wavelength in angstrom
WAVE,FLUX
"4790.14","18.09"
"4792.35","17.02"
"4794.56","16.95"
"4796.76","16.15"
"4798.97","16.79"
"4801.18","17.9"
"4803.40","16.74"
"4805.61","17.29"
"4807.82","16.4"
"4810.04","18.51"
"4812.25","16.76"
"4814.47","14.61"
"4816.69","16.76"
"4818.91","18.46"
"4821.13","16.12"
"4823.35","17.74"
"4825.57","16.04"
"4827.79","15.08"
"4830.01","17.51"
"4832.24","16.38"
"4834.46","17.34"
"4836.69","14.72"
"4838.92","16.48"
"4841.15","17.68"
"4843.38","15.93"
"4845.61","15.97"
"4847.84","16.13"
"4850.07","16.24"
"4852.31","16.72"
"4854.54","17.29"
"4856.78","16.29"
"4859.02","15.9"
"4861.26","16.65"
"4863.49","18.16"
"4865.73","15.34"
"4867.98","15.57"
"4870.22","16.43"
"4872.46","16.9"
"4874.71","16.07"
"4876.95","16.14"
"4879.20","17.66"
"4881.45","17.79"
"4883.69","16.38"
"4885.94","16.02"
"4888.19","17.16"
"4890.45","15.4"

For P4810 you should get 0.50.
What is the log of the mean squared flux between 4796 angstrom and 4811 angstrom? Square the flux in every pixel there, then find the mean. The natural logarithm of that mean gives 5.68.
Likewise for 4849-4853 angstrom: 5.60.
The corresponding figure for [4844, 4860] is 5.59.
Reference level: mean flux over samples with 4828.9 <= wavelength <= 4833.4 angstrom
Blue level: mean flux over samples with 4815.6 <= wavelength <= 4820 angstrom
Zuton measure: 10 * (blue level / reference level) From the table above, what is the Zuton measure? 10.4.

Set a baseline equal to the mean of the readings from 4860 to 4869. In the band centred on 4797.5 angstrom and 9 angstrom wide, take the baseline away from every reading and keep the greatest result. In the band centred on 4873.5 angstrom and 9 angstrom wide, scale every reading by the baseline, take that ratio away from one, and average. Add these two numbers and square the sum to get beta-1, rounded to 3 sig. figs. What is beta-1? 2.17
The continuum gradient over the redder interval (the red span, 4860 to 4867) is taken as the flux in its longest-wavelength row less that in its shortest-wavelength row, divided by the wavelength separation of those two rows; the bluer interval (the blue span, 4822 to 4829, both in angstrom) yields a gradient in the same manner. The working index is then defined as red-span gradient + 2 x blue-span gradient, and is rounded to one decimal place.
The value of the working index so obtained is -1.5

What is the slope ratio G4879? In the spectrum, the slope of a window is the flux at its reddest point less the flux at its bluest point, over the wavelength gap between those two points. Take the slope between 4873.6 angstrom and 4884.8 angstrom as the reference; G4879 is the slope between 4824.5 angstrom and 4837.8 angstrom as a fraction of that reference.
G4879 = -3.4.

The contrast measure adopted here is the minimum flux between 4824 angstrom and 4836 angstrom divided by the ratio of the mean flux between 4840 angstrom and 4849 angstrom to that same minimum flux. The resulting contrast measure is 13.8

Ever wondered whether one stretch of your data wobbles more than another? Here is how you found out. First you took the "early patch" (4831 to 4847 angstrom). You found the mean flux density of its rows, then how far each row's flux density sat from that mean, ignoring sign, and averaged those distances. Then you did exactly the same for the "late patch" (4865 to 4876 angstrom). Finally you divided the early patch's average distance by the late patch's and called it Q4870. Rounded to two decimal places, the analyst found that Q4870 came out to 1.44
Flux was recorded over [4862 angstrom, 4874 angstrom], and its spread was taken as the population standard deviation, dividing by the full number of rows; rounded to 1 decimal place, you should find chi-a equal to 1.0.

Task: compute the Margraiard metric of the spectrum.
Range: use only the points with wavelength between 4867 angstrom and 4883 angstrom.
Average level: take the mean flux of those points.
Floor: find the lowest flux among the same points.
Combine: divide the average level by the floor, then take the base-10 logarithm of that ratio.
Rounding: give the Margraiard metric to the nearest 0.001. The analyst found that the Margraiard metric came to 0.029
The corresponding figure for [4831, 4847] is 0.046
